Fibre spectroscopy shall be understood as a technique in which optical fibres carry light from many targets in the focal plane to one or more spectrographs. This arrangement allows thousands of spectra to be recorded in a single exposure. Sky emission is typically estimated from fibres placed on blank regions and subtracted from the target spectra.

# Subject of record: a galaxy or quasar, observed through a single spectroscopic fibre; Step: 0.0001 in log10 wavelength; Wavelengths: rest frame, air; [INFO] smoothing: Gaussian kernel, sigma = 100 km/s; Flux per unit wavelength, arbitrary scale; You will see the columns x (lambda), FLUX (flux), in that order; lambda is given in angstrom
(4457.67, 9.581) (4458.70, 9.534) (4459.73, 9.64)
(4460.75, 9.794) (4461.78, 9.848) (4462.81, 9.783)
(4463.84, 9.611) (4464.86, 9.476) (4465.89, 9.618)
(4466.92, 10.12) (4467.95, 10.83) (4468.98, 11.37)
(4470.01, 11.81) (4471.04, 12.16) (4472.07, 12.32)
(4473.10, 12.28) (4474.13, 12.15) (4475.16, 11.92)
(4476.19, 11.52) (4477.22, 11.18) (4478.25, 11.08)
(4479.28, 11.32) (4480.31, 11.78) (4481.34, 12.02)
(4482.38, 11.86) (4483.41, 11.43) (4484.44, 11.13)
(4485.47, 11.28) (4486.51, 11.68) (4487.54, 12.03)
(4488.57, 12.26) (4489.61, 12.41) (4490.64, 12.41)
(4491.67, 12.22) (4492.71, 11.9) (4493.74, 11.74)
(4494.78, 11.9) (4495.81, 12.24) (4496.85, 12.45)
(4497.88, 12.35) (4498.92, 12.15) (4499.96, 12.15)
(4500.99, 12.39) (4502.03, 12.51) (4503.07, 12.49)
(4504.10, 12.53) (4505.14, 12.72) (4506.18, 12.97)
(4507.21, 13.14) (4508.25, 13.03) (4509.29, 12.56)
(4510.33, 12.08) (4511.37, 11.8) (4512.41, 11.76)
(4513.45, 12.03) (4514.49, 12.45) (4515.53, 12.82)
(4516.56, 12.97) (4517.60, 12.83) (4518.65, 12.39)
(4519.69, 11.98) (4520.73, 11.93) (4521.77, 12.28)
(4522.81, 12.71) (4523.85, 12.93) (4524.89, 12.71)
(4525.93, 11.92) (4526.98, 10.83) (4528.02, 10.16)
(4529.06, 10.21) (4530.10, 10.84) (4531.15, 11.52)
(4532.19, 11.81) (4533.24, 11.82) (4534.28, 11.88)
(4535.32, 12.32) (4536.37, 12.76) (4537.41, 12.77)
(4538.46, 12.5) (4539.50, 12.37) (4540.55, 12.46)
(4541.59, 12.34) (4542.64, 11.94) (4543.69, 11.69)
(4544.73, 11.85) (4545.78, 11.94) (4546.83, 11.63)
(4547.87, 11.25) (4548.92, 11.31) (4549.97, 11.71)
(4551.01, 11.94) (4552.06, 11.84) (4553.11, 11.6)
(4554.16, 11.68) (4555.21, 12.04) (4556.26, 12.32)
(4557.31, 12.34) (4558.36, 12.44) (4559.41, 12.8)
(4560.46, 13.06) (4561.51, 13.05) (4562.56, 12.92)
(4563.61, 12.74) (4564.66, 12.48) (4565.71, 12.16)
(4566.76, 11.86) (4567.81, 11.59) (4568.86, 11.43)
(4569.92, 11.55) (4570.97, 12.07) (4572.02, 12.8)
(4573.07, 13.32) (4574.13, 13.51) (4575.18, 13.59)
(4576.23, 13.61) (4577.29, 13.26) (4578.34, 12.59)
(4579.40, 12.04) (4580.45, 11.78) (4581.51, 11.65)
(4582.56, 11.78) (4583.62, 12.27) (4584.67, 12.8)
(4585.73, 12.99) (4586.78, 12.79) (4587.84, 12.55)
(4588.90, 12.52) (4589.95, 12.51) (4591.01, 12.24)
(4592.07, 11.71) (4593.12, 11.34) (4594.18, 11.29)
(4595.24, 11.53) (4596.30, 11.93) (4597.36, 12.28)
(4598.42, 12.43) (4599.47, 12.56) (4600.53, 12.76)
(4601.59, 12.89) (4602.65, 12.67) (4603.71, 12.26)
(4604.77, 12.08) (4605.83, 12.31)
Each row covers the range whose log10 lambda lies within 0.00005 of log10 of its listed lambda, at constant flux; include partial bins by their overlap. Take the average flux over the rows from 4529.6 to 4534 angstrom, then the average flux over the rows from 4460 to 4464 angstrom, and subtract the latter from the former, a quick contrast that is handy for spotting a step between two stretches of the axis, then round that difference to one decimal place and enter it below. 1.7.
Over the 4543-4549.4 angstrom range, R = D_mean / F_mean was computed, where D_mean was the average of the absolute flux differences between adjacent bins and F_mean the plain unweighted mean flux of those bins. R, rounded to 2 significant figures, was 0.017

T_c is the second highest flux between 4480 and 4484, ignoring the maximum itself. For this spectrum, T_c 11.86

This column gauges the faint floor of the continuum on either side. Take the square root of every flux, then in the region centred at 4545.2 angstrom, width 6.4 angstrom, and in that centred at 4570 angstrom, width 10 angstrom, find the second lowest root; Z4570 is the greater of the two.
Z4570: 3.41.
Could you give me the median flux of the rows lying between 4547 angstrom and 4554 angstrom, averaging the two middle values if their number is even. 11.7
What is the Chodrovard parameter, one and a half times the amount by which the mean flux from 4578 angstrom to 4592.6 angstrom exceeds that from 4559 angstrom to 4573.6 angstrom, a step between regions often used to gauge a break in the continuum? -0.2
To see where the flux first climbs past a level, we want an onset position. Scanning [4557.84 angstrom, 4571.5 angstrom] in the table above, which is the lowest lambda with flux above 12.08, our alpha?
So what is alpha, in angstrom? 4558.36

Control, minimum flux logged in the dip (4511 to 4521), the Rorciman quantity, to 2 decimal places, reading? 11.76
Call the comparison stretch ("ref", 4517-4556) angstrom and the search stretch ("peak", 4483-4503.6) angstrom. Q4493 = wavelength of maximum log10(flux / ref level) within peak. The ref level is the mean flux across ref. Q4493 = 4502.03 angstrom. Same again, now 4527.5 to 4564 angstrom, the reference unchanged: 4560.46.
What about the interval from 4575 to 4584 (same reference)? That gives 4576.23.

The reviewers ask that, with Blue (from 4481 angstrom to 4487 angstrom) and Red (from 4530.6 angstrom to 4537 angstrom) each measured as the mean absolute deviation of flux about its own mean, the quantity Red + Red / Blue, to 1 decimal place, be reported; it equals 1.6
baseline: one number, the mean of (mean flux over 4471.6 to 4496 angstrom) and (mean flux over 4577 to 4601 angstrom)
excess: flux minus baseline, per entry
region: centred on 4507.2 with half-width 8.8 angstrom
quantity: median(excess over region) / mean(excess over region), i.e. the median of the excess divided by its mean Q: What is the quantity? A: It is 1.11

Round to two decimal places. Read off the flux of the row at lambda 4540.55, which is 12.46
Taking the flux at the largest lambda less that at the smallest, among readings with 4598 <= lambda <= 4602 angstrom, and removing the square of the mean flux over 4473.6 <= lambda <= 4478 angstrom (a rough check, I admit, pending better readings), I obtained -136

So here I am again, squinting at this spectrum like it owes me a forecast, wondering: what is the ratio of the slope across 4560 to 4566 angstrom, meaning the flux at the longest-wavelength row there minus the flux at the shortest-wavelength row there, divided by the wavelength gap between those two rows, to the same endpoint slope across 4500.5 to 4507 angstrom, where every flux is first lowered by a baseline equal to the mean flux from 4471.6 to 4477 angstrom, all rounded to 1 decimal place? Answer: -1.5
